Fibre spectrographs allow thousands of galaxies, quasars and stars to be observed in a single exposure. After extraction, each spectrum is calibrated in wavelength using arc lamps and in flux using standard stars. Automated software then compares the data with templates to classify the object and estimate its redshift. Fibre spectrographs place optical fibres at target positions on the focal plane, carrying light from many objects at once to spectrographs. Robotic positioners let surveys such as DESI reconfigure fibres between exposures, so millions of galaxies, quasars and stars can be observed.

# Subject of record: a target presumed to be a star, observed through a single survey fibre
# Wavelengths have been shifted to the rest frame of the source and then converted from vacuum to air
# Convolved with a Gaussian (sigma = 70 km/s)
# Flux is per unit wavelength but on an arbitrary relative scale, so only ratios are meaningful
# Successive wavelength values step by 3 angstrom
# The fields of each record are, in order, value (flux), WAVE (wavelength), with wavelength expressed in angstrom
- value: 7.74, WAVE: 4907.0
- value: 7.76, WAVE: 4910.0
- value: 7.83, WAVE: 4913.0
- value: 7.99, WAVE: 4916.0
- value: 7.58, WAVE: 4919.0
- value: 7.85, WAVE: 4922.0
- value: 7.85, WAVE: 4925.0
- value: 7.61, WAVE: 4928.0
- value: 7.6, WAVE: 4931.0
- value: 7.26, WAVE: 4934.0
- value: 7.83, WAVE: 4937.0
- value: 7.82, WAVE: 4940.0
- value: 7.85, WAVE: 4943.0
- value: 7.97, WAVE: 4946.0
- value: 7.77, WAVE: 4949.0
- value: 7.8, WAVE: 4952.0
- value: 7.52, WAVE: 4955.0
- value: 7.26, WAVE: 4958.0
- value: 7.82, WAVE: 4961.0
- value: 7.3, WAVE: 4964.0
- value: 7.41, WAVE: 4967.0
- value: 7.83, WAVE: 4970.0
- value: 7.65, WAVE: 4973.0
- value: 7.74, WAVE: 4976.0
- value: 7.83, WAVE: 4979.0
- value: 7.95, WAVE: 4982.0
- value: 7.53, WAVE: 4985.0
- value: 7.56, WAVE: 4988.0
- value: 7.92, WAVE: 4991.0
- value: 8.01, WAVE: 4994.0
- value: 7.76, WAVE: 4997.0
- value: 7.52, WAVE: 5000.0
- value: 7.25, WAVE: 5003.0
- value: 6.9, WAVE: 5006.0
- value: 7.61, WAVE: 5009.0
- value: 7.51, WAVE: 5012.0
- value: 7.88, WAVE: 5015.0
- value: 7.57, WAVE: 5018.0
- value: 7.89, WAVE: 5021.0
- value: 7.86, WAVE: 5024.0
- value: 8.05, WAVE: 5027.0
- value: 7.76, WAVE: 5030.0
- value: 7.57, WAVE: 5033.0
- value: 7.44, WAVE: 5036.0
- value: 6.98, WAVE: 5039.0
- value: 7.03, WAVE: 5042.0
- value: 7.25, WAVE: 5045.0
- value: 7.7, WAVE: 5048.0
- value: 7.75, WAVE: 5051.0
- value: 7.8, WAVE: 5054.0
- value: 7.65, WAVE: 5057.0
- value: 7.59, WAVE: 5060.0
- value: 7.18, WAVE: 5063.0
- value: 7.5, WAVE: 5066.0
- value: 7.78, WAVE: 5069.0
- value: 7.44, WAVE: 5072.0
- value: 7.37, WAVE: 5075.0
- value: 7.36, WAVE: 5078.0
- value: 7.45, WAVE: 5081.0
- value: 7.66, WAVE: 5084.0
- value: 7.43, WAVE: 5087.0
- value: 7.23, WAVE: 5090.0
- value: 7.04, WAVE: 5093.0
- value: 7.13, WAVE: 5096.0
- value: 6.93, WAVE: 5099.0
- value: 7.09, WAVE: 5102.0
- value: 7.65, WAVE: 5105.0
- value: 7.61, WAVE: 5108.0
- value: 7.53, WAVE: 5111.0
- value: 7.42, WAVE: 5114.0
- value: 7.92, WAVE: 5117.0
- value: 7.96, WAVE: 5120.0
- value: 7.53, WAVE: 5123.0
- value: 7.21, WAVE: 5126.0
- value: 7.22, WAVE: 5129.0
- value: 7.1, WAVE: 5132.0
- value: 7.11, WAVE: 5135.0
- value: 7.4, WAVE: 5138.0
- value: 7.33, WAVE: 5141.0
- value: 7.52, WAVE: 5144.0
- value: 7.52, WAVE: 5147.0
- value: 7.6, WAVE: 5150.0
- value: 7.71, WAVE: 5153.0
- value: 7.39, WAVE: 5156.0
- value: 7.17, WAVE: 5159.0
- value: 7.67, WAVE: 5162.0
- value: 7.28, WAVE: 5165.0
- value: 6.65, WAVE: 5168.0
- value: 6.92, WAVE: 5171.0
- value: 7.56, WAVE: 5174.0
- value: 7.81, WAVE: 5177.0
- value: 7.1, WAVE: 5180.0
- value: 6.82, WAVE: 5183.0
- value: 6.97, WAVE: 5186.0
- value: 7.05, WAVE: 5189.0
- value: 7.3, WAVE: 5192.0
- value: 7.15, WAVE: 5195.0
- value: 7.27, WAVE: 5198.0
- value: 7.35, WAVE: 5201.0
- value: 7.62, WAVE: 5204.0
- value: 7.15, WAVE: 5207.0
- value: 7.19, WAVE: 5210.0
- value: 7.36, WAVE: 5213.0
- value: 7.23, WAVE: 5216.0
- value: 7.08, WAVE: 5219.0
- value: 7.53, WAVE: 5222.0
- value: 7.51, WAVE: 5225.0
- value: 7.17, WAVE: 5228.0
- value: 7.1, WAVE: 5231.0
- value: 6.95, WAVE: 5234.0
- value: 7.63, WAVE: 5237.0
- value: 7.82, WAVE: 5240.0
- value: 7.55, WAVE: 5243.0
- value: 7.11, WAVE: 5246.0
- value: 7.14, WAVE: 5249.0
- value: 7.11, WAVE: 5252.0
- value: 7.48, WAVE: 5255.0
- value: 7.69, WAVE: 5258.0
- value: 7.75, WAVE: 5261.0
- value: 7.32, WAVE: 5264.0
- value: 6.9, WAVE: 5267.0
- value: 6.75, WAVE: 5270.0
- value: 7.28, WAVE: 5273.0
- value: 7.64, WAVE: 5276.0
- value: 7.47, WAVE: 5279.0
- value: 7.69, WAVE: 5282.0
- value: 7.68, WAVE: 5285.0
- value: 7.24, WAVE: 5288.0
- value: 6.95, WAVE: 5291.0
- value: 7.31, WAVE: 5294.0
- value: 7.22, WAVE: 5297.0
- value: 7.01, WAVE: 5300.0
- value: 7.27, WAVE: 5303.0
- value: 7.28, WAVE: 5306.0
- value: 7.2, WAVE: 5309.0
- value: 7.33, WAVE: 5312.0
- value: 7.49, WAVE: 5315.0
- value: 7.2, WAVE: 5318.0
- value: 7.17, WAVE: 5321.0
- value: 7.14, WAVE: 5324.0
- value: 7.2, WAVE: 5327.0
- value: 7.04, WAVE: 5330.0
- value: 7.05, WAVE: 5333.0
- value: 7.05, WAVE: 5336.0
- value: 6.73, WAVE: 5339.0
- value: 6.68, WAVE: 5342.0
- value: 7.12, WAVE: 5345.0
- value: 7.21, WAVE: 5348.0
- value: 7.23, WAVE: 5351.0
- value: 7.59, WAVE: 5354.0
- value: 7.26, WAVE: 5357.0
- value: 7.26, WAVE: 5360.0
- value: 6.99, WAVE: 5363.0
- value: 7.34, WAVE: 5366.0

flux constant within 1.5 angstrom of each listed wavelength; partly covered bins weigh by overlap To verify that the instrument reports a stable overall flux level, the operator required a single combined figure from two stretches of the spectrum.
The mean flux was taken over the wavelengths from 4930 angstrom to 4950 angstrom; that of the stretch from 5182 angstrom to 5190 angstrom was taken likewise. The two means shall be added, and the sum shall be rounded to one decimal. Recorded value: 14.7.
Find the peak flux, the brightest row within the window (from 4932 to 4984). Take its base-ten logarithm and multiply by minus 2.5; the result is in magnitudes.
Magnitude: -2.25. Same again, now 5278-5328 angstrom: -2.21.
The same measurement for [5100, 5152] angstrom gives -2.25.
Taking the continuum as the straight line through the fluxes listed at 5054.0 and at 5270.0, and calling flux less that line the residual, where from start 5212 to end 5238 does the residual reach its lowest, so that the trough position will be 5234.0 angstrom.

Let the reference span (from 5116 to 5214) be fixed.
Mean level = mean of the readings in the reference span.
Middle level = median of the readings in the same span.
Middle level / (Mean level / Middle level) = 7.27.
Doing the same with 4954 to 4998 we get 7.81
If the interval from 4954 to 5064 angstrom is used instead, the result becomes 7.63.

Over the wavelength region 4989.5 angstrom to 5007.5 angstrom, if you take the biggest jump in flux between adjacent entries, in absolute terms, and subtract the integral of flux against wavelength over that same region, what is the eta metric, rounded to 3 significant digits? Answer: -136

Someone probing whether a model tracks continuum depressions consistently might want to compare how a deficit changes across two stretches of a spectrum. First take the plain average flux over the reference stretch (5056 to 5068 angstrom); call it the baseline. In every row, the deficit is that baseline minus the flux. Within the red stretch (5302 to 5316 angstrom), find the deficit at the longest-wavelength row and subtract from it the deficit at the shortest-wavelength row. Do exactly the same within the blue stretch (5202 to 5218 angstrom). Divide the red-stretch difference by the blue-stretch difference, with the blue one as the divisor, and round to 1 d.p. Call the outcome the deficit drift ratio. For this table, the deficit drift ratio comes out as -0.6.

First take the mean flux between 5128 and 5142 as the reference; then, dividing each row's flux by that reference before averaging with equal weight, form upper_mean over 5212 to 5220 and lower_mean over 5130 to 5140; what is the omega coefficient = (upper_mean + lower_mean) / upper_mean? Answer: 2.00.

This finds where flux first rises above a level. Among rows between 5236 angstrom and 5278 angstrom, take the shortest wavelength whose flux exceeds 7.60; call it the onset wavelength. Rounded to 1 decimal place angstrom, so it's 5237.0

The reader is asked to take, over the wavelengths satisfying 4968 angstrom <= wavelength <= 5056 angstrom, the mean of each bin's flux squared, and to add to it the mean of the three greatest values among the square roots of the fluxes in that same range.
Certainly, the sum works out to 61.0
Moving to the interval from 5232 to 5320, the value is 56.5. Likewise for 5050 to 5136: 58.2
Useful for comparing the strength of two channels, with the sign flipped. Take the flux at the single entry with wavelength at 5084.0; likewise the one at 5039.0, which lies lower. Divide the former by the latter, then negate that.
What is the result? -1.10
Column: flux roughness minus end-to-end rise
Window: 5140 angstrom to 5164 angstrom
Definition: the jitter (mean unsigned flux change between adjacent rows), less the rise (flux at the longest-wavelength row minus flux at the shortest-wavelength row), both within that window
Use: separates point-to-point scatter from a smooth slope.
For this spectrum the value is -0.1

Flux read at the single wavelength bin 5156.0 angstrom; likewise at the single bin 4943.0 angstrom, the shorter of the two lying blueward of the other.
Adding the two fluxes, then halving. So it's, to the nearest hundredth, 7.62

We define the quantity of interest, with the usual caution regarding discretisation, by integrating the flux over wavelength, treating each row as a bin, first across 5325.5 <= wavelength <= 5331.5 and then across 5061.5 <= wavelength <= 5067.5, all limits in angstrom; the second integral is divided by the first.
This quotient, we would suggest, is 1.03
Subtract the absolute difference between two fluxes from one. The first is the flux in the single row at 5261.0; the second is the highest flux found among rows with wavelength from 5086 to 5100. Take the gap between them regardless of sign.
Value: 0.68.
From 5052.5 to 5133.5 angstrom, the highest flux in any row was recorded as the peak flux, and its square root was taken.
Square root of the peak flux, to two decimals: 2.82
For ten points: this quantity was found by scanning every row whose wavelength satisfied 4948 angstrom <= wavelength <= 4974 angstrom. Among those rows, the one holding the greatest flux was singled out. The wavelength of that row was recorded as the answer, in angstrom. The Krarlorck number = 4970.0 angstrom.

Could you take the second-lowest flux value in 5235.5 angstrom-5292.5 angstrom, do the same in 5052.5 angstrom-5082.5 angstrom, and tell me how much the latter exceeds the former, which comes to 0.46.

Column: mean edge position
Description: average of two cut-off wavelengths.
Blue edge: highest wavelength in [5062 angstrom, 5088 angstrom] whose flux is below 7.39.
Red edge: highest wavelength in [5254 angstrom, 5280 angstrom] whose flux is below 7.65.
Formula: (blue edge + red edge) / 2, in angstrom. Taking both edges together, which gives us 5178.5 angstrom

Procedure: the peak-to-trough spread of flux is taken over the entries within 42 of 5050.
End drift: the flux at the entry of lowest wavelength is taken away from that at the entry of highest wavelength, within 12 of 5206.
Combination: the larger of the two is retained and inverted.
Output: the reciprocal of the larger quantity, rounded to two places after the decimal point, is 0.93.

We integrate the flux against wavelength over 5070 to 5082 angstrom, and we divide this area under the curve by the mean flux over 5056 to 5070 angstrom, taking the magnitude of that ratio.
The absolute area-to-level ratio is 11.8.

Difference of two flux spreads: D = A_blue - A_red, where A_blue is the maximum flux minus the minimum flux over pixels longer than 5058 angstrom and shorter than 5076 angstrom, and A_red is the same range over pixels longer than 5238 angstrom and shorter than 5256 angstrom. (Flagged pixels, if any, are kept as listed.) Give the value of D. -0.11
